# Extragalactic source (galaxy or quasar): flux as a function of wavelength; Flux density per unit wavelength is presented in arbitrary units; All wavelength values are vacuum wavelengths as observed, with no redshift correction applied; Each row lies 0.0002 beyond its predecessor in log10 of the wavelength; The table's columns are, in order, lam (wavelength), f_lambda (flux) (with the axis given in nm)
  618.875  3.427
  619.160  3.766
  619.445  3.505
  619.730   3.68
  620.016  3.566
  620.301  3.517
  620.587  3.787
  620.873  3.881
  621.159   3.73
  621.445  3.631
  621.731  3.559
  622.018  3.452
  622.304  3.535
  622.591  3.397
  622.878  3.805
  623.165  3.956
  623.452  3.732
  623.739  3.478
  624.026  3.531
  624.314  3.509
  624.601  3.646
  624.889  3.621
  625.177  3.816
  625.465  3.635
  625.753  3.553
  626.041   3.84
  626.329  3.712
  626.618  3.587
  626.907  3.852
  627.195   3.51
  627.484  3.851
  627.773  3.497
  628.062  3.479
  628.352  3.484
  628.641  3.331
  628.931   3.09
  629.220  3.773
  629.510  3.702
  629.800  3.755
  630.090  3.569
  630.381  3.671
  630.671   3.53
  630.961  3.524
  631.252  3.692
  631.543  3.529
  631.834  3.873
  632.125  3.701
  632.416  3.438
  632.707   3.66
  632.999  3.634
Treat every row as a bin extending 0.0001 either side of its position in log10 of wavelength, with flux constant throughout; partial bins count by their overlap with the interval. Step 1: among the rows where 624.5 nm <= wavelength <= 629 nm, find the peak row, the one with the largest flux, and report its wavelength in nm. 626.907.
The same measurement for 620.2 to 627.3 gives 623.165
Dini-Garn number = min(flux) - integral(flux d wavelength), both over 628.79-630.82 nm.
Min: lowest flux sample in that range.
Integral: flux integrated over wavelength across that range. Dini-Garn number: -4.19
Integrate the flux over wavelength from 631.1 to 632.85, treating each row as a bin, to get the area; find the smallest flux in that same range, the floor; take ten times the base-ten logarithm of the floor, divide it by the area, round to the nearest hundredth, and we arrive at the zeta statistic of 0.84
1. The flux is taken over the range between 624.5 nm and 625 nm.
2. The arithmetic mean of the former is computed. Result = 3.63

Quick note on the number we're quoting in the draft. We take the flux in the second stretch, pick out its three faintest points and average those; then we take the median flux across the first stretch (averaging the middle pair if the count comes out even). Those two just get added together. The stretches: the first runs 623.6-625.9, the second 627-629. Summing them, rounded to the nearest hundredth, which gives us 6.89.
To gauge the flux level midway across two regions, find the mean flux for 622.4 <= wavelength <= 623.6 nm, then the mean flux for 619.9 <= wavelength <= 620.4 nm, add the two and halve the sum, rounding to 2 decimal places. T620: 3.63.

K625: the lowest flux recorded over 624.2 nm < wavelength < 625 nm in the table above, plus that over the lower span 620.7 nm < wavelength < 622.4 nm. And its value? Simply 6.96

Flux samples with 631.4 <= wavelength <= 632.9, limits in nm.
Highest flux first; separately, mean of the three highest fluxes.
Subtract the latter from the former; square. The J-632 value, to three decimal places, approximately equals 0.016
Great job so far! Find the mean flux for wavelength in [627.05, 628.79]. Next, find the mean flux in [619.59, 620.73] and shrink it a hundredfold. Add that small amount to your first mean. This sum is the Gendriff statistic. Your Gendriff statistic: 3.56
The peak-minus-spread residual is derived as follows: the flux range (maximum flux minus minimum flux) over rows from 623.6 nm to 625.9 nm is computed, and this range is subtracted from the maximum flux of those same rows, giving 3.48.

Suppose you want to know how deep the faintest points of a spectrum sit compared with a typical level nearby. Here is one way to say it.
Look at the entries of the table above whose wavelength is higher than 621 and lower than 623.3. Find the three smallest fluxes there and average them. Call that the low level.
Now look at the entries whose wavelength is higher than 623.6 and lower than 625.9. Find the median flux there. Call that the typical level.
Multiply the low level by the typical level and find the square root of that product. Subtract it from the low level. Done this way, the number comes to -0.062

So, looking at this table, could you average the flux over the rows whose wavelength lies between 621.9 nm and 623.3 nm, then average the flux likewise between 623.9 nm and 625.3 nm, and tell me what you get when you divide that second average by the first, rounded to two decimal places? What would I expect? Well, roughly 1.00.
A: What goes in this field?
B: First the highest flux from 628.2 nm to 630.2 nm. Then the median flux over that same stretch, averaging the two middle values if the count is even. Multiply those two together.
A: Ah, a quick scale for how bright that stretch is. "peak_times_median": 13.5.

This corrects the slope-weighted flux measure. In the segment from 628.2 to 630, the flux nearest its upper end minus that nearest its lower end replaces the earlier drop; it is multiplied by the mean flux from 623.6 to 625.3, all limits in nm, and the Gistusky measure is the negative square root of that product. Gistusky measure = -1.0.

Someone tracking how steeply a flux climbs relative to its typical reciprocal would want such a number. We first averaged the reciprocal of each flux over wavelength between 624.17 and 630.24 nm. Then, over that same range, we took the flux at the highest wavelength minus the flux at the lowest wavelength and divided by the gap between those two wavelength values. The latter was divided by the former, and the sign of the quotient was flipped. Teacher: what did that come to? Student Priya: -0.04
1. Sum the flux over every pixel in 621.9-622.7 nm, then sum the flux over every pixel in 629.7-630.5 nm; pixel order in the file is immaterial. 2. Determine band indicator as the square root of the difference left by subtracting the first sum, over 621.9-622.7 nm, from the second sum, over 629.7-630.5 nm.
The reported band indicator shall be 0.782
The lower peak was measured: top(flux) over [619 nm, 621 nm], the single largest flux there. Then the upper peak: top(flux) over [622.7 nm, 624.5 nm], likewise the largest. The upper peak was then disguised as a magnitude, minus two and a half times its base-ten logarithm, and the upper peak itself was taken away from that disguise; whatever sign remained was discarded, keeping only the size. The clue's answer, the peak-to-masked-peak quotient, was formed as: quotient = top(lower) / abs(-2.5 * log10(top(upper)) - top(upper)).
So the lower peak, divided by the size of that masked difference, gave 0.71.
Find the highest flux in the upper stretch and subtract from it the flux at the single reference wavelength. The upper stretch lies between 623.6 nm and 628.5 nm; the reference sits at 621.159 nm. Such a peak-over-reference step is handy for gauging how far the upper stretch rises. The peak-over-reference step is 0.12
